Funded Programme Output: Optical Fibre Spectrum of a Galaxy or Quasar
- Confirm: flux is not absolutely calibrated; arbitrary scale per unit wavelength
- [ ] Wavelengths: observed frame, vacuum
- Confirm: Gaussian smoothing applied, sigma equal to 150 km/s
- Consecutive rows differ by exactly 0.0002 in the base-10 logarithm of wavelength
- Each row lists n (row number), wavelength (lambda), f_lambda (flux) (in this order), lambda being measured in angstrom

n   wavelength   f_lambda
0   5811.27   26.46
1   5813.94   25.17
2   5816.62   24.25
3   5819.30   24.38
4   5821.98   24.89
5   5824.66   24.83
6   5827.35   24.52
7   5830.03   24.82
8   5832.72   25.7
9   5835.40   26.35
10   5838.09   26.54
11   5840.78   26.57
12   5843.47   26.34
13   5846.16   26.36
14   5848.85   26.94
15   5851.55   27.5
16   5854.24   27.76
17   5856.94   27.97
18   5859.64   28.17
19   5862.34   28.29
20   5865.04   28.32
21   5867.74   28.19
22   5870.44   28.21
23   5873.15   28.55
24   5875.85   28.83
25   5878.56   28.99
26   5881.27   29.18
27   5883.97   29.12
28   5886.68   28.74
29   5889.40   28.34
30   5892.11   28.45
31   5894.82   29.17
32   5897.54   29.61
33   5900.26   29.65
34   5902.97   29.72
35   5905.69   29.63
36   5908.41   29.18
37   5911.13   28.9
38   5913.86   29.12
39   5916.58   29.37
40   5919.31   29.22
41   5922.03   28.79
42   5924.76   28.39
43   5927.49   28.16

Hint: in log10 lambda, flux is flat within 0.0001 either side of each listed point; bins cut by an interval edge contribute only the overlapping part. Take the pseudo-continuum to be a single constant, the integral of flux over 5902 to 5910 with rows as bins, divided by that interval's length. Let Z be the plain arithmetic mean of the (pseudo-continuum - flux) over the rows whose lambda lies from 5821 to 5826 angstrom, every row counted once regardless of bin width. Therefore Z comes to 5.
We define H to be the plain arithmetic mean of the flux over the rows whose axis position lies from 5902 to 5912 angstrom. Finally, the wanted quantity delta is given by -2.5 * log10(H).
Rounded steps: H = 29.4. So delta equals -3.67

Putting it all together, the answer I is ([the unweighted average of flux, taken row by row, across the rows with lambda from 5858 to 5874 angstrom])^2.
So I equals 800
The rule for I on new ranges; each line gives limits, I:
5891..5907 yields 863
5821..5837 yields 634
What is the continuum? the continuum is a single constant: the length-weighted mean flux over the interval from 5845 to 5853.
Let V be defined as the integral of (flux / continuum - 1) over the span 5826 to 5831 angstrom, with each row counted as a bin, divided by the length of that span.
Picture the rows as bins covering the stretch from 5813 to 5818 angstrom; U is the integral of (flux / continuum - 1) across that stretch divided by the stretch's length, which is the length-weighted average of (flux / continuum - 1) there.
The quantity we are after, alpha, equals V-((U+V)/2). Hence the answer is 0.00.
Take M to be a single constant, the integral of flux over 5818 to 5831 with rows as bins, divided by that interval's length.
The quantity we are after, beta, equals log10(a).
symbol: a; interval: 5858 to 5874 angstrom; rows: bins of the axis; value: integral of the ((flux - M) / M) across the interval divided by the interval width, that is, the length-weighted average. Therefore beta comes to -0.84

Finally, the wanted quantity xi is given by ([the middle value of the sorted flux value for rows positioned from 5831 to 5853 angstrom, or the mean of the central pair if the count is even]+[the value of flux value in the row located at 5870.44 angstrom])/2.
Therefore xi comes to 27.3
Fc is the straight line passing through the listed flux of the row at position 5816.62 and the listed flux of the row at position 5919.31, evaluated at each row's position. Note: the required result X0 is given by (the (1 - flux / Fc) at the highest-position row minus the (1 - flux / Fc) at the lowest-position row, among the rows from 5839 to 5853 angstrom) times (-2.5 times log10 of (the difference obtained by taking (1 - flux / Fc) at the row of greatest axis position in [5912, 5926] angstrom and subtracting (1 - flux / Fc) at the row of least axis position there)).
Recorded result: -0.05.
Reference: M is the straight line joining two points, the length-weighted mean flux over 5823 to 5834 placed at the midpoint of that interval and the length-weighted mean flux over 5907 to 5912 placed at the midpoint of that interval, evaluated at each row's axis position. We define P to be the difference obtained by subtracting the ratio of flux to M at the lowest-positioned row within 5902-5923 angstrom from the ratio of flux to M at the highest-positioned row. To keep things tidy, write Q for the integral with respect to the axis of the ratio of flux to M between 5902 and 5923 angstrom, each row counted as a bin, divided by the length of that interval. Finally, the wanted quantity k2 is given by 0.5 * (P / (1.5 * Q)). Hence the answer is -0.022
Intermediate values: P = -0.07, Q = 1.00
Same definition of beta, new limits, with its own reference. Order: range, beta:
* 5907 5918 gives -0.74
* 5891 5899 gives -0.75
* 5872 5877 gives -0.79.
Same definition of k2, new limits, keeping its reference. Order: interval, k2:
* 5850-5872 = -0.004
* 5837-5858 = 0.005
